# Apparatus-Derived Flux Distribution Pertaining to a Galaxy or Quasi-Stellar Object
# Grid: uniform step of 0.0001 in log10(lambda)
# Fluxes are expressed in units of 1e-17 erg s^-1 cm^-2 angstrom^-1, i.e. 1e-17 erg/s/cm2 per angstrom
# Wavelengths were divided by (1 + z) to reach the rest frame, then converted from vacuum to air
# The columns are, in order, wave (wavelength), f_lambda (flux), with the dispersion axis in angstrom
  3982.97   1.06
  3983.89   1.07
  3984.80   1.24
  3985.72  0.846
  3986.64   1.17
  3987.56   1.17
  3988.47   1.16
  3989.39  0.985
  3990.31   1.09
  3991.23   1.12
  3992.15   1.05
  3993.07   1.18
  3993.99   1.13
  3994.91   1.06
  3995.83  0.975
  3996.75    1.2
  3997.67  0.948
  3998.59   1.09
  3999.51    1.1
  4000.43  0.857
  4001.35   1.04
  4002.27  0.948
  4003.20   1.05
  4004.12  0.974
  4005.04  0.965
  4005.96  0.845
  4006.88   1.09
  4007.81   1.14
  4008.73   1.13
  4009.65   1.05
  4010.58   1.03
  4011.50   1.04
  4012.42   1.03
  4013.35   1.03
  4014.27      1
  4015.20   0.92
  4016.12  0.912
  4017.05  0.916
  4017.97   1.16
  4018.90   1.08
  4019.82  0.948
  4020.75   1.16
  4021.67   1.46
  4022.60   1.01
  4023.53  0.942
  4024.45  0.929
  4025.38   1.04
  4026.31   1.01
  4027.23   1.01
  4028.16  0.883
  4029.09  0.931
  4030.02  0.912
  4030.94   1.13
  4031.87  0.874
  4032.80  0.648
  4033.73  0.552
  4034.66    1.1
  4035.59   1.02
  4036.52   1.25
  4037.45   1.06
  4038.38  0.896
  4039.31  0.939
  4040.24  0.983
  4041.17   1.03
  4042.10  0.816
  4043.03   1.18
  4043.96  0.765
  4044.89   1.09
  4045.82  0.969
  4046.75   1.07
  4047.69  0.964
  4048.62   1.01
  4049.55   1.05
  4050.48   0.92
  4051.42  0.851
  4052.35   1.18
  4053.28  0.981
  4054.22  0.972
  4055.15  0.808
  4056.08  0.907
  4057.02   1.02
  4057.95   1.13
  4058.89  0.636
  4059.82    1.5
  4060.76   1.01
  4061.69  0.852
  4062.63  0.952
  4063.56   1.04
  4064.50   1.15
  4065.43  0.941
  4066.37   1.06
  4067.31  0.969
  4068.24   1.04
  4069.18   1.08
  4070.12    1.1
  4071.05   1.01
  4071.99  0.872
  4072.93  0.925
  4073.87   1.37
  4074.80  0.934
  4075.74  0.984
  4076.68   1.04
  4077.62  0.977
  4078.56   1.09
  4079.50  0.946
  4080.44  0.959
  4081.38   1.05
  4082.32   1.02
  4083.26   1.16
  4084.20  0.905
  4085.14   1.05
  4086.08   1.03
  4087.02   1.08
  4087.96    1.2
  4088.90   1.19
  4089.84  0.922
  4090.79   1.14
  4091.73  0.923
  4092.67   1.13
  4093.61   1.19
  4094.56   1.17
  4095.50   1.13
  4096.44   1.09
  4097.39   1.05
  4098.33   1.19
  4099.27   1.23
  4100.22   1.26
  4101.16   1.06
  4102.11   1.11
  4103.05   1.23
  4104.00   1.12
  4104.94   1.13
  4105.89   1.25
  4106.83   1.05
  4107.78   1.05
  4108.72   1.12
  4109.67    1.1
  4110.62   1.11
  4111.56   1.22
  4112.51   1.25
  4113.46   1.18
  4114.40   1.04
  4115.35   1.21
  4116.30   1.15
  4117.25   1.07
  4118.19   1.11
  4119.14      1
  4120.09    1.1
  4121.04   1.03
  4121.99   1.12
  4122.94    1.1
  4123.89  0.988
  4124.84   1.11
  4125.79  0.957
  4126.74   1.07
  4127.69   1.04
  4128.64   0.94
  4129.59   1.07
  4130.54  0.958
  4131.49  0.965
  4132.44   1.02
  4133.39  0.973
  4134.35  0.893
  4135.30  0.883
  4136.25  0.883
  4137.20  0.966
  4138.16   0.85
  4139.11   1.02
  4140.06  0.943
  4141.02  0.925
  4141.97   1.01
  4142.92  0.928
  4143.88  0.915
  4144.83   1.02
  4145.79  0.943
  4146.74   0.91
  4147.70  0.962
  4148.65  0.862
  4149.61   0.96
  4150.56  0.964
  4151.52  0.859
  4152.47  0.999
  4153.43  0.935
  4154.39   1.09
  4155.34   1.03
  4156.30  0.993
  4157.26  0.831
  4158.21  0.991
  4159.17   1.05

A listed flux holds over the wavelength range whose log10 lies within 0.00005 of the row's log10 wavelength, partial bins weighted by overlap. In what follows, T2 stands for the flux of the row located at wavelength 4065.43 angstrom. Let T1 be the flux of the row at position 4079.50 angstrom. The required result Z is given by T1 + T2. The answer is 1.9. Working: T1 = 0.946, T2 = 0.941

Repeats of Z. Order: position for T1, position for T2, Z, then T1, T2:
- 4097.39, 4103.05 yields 2.3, 1.05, 1.23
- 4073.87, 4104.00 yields 2.5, 1.37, 1.12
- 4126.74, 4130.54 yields 2.0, 1.07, 0.958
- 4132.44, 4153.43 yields 2.0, 1.02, 0.935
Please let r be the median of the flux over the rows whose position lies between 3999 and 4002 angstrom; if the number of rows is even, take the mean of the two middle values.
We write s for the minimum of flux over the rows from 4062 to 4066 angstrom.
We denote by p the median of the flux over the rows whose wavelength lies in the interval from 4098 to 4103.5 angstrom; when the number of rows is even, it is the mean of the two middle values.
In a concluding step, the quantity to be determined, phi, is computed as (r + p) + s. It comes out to 3.19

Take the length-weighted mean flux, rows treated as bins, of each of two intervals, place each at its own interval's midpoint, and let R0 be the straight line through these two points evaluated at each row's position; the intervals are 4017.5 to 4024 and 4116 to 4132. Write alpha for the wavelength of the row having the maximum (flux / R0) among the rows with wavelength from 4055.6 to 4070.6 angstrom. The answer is 4059.82 angstrom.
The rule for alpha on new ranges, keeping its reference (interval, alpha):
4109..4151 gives 4112.51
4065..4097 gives 4073.87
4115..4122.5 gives 4115.35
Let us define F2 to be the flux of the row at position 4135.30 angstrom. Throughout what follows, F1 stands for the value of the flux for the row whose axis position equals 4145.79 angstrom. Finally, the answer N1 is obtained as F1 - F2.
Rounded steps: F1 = 0.943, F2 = 0.883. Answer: 0.06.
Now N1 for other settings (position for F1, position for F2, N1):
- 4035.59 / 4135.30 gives 0.14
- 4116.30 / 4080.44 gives 0.19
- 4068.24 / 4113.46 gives -0.14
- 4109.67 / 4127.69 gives 0.06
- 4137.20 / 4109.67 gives -0.13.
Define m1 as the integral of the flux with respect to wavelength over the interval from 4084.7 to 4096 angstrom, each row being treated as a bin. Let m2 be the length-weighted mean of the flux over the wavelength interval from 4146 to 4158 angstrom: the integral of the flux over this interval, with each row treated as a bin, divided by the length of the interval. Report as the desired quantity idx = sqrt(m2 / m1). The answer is 0.277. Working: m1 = 12.4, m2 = 0.95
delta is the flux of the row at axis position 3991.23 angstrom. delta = 1.12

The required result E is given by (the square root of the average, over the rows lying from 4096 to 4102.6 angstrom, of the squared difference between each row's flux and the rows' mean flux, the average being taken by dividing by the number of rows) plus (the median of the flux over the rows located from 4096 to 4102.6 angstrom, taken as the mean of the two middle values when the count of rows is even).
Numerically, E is 1.19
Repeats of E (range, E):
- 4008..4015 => 1.07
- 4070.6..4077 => 1.14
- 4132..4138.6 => 0.95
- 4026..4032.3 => 1.02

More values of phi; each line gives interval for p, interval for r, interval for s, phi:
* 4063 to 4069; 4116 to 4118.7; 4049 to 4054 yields 3.00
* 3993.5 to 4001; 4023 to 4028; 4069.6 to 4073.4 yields 2.96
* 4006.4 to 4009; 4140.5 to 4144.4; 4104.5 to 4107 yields 3.11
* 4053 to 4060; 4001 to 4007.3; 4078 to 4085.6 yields 2.86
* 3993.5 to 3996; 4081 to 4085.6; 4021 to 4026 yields 3.04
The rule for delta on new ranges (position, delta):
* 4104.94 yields 1.13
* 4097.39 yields 1.05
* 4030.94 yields 1.13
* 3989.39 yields 0.985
